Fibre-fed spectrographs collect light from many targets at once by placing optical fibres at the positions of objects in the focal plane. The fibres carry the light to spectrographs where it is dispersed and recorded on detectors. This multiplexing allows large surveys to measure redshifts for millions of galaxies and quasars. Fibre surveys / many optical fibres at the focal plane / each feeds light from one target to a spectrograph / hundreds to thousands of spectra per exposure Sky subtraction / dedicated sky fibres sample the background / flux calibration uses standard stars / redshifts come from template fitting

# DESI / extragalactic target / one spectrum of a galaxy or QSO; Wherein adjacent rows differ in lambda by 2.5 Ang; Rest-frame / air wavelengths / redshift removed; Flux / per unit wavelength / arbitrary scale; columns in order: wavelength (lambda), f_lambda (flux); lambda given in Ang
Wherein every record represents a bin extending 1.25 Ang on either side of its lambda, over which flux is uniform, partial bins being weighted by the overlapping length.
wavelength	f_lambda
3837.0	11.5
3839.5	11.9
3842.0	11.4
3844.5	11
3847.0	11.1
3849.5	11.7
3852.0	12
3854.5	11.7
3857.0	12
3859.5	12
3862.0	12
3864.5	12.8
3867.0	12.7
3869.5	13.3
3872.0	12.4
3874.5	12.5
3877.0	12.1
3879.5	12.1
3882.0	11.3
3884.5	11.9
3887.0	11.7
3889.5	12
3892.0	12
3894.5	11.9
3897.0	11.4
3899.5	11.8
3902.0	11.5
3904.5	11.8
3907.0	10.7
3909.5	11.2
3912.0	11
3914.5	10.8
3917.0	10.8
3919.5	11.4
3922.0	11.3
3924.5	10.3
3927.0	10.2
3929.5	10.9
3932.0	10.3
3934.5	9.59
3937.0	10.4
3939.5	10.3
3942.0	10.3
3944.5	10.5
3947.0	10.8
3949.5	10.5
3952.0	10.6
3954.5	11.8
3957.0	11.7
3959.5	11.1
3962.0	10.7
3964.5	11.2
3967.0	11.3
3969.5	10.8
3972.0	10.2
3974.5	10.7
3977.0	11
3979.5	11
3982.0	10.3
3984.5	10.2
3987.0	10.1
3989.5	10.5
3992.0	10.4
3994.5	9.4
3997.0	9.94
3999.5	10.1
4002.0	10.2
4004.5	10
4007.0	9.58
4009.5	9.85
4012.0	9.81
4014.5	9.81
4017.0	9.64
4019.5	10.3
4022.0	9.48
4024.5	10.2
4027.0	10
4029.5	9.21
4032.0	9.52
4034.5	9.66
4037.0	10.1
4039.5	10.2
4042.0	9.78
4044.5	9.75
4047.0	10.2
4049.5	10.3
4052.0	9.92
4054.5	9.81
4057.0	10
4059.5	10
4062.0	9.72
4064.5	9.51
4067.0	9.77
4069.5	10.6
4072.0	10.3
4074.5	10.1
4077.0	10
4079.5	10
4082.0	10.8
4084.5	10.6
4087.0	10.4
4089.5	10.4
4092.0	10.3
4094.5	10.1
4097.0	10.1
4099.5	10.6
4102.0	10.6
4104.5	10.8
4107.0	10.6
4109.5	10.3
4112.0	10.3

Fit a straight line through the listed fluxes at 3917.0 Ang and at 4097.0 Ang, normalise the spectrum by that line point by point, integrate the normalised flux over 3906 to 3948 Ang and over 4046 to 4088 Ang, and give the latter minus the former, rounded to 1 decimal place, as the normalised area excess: 0.1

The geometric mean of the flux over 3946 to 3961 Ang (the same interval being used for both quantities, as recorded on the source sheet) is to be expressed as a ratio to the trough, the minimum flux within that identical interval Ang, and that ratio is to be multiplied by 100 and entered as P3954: 105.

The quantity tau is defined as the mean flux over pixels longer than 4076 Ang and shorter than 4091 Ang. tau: 10.4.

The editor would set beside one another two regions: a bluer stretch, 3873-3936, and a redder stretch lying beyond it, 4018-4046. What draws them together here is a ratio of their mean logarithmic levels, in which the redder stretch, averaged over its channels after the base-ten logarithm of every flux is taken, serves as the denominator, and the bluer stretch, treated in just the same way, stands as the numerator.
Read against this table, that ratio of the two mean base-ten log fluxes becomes 1.06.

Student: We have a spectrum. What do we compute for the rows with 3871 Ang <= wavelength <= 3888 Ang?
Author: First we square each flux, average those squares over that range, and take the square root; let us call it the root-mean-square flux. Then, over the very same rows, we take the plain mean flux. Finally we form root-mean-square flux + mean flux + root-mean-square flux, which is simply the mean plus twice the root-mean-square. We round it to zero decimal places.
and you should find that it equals 36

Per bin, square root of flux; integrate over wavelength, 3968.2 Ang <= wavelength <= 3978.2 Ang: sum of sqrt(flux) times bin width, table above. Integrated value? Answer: 33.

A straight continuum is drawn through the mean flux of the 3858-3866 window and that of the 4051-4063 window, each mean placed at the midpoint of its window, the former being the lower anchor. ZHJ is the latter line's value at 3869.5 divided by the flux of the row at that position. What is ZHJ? 0.92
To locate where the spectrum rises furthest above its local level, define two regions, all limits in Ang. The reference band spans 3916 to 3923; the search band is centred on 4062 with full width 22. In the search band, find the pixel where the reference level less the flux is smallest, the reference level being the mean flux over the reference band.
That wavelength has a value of 4069.5 Ang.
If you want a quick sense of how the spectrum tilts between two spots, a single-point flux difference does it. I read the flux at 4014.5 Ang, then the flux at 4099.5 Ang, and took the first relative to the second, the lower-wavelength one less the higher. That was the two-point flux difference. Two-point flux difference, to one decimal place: -0.8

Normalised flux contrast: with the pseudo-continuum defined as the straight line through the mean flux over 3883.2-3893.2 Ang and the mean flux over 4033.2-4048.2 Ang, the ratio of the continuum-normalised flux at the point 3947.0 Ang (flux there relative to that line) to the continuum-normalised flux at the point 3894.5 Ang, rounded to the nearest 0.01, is 0.96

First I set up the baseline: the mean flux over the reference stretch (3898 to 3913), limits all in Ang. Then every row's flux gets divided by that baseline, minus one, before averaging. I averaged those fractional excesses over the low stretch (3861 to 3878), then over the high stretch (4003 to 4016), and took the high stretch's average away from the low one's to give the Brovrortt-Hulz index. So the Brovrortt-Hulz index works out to 0.24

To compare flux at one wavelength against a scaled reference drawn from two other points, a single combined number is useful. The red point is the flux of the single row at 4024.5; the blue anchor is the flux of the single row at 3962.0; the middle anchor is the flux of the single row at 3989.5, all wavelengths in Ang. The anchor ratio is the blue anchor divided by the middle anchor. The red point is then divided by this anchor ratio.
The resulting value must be 10.0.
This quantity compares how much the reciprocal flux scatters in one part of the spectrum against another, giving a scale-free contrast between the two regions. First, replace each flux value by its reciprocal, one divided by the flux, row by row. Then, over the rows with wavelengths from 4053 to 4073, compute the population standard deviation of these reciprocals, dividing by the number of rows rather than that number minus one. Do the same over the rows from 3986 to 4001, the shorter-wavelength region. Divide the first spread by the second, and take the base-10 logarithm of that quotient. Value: -0.05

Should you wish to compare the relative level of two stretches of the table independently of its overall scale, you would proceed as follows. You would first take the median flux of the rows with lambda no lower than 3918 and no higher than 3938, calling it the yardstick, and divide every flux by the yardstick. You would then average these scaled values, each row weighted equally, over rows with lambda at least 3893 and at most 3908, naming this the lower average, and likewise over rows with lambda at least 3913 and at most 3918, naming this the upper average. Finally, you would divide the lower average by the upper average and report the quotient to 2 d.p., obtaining 1.07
